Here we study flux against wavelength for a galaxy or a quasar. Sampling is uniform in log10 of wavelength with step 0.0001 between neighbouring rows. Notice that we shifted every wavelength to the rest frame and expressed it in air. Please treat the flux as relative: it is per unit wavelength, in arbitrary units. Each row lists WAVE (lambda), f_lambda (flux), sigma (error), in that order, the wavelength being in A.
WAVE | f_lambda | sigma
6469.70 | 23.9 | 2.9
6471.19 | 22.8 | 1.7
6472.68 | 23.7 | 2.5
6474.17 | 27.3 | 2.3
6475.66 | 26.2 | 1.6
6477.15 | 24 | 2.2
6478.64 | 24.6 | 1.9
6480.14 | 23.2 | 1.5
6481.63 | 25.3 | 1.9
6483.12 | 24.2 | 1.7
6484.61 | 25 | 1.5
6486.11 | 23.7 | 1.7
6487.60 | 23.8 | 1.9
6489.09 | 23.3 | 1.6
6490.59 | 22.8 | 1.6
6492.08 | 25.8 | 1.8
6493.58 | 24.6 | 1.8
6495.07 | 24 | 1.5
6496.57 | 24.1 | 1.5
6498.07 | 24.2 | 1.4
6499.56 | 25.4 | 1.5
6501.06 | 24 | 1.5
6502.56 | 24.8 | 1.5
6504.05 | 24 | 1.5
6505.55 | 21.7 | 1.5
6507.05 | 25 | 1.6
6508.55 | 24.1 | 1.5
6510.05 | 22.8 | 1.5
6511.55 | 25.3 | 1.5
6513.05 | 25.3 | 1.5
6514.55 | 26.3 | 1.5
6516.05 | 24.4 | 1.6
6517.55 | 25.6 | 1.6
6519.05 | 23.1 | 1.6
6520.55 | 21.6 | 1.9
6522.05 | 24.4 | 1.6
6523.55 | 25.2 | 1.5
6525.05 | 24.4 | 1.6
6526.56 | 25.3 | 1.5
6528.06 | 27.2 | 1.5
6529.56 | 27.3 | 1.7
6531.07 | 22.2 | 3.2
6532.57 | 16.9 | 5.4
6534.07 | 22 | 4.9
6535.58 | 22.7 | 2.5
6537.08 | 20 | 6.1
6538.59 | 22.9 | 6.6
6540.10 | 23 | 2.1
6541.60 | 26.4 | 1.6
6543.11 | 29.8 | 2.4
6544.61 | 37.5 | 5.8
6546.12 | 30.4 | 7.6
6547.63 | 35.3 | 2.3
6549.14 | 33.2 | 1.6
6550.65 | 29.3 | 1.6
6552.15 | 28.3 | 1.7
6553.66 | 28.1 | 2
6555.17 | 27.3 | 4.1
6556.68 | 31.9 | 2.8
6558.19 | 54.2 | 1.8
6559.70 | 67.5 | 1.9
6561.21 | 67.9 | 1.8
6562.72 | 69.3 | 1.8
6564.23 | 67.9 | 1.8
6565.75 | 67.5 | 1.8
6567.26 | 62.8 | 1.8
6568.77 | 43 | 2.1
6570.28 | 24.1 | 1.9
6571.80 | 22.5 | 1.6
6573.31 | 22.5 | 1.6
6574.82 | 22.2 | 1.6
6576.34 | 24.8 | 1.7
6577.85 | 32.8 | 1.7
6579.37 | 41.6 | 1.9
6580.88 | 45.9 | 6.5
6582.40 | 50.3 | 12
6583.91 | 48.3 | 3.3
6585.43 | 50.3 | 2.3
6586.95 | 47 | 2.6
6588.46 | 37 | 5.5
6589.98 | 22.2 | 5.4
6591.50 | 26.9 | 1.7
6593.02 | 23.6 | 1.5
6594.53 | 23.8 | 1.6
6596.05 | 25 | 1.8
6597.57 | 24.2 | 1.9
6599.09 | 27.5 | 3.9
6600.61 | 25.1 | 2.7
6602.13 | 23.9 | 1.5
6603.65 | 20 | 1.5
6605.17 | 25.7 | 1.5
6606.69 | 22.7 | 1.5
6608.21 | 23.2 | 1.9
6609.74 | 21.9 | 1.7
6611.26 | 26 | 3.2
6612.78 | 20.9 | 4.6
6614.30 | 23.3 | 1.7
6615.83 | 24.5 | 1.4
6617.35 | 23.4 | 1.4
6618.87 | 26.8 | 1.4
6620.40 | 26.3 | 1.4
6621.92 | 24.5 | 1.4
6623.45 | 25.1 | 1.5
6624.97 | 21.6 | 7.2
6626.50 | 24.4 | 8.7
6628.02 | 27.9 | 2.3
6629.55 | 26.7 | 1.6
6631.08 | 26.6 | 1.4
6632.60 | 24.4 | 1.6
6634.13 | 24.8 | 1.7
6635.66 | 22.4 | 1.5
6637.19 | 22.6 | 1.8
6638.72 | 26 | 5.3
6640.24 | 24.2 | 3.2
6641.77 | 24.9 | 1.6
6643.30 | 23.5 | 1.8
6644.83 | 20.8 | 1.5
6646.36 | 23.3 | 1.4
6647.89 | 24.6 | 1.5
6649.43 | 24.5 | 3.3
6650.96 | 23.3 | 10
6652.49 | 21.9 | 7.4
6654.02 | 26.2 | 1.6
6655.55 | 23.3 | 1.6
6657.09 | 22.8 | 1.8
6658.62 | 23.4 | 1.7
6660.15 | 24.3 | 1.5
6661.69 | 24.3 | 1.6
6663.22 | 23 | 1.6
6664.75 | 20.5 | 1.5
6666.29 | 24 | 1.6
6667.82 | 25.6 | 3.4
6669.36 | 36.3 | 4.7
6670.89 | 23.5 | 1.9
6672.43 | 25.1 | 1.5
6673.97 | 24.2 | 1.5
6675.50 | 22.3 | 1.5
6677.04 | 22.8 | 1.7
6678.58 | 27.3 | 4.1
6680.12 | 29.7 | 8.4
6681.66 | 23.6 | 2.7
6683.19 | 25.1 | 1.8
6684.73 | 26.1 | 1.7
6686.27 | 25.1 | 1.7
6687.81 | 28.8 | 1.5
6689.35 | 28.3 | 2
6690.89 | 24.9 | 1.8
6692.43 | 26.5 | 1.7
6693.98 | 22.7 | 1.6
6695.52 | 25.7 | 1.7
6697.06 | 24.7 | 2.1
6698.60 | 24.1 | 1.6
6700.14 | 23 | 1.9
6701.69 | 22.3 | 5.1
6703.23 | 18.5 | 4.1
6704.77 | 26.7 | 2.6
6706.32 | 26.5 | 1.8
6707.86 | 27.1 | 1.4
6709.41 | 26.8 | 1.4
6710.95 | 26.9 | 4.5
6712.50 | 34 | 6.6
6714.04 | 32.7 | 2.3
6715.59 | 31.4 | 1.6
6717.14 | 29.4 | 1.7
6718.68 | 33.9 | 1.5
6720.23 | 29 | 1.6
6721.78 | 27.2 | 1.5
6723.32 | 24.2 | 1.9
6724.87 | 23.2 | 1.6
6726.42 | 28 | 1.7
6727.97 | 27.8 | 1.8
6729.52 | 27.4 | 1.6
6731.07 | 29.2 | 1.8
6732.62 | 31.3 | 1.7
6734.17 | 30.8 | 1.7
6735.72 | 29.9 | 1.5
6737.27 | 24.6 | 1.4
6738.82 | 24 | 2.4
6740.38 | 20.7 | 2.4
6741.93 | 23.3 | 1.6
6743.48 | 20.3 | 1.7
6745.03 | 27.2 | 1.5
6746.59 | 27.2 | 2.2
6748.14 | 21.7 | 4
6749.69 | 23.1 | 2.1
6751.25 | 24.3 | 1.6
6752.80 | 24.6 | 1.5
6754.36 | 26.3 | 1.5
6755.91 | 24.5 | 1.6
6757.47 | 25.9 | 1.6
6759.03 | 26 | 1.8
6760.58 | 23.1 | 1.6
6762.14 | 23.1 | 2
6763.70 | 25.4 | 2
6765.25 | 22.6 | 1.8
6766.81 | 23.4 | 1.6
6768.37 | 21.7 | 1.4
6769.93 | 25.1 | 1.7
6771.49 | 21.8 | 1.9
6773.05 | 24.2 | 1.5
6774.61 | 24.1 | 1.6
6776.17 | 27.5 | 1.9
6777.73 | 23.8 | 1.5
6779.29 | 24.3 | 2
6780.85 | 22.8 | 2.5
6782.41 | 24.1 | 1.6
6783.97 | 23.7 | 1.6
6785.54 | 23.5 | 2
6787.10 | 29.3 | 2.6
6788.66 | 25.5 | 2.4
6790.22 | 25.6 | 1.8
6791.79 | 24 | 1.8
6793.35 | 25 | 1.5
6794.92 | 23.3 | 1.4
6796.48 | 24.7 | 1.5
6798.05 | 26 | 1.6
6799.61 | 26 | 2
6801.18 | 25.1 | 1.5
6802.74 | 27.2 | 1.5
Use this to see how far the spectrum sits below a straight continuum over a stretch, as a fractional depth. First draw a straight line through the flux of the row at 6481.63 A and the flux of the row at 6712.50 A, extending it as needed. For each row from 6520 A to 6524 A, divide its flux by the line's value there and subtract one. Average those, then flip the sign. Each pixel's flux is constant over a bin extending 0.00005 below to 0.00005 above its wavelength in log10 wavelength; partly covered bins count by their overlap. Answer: 0.115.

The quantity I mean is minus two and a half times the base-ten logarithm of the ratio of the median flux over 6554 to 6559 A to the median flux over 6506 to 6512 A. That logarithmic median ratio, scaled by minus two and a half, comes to -0.28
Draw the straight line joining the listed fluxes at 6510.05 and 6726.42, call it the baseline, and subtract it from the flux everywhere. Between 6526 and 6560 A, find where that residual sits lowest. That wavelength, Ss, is 6532.57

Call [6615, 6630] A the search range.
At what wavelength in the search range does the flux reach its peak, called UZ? 6628.02 A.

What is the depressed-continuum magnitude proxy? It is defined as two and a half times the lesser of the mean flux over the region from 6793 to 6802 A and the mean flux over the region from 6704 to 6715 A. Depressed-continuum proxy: 63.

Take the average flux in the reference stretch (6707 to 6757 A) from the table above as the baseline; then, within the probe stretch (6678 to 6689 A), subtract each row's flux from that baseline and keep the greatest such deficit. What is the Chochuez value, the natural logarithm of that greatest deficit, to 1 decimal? 1.2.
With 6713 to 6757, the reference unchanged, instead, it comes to 1.9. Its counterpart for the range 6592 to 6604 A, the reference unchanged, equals 1.9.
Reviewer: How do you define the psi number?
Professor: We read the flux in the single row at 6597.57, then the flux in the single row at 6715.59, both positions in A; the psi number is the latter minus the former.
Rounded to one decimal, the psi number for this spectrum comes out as 7.2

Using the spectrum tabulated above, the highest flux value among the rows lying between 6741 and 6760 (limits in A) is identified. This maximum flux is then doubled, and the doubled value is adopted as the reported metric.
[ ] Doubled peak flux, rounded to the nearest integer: 54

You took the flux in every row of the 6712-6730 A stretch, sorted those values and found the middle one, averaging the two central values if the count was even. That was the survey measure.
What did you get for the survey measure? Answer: 28.50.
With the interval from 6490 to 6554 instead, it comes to 24.60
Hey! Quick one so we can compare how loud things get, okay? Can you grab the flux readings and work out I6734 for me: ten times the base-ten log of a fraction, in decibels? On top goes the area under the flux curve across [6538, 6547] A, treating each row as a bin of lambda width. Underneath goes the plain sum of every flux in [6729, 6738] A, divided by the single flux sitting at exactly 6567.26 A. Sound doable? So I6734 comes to 19.7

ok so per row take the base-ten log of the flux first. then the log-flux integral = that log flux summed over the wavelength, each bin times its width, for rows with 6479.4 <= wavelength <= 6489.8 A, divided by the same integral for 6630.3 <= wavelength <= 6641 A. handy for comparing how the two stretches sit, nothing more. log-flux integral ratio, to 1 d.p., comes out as 1.0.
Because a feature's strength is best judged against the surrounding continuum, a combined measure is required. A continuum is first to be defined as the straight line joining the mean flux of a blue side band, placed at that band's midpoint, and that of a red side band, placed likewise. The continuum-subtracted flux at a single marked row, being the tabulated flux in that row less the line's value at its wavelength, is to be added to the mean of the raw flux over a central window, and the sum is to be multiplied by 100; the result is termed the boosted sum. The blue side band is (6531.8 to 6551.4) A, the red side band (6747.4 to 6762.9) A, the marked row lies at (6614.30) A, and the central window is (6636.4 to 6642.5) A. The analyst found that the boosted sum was 2174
